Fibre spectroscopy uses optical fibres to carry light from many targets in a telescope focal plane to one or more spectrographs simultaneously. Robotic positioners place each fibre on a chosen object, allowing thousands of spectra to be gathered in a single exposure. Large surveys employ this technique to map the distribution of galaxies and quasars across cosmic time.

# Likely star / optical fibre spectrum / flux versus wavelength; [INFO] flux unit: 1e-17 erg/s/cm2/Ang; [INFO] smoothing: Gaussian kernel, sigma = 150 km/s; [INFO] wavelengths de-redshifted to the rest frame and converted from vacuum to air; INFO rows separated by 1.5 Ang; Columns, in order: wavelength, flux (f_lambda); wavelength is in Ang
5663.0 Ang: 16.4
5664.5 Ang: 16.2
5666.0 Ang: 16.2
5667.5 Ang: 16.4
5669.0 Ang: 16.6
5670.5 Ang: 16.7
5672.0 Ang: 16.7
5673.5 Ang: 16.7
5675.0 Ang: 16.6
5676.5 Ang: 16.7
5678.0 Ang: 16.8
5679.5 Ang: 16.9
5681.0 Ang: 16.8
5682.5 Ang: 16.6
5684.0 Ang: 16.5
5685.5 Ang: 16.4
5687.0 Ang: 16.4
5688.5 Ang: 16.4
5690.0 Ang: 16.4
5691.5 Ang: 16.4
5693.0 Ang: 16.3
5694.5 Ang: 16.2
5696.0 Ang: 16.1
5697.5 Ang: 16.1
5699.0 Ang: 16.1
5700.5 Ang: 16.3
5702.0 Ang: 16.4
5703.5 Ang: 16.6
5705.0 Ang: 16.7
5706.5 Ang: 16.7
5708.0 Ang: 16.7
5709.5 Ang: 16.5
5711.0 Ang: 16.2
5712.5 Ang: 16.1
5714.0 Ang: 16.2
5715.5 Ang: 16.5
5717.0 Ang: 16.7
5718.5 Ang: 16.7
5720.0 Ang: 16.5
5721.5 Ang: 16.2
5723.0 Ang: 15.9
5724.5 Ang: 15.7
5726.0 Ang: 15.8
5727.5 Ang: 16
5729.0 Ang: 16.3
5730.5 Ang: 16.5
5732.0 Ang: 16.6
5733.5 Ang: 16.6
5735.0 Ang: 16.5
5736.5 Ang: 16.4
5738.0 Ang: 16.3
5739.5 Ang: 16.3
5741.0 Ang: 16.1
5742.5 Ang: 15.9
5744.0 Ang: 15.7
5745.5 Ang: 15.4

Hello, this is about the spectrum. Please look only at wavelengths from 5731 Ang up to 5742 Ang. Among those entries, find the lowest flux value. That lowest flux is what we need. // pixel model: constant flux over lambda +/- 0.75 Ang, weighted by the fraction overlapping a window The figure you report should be 16.1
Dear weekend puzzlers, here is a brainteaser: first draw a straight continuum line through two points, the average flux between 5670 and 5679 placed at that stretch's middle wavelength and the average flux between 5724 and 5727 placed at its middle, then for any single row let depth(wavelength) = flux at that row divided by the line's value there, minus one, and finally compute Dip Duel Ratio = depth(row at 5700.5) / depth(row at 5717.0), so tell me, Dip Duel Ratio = 0.1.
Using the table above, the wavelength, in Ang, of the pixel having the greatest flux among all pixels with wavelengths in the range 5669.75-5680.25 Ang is 5679.5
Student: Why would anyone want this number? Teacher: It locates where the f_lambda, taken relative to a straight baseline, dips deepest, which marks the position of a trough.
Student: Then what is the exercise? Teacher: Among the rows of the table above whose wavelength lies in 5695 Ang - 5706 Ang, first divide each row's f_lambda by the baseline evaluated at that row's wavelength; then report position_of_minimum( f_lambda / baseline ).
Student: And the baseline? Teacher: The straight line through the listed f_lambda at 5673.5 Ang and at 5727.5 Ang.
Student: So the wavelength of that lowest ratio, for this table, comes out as 5696.0 Ang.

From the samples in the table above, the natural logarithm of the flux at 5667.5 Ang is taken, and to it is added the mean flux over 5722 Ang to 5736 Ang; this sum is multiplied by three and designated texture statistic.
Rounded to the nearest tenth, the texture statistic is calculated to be 57.0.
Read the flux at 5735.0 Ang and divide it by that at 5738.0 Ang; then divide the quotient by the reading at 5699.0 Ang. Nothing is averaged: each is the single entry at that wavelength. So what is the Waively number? 0.0629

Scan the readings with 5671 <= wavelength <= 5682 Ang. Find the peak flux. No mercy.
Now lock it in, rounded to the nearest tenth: 16.9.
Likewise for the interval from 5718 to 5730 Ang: 16.7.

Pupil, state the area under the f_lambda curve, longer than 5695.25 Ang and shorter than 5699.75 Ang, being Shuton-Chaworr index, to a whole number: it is 72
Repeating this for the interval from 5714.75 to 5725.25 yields 171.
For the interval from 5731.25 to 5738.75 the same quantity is 124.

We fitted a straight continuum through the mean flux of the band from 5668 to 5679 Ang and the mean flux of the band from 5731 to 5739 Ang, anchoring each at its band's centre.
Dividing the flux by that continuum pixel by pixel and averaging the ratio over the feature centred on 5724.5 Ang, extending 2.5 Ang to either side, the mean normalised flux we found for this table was 0.96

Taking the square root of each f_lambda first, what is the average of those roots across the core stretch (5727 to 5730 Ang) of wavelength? 4.02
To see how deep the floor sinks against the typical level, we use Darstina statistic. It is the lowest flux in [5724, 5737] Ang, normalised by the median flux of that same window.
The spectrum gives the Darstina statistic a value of 0.96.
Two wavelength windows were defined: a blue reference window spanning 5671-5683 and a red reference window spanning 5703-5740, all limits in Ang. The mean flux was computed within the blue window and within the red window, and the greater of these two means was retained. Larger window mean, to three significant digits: 16.7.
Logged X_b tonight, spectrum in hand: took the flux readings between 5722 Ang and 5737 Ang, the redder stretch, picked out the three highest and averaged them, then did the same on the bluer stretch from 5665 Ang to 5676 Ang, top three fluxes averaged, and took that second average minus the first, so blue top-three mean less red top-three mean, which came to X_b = 0.13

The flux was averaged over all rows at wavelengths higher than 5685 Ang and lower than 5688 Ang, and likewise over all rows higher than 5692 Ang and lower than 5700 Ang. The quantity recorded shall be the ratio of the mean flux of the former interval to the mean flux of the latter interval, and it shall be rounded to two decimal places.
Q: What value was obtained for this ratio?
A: 1.01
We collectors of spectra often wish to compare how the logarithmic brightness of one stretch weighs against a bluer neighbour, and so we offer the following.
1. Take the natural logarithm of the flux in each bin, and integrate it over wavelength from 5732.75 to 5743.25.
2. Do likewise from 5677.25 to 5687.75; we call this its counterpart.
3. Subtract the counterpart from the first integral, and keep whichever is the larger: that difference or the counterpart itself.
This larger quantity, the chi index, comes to 29.5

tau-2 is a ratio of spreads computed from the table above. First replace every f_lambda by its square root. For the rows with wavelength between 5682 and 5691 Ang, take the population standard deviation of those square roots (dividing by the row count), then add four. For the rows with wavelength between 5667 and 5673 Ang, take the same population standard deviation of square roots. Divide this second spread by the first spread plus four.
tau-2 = 0.0038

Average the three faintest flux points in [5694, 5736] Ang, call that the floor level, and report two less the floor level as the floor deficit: -13.8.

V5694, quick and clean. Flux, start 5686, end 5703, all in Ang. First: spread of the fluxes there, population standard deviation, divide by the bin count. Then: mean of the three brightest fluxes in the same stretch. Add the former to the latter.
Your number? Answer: 16.53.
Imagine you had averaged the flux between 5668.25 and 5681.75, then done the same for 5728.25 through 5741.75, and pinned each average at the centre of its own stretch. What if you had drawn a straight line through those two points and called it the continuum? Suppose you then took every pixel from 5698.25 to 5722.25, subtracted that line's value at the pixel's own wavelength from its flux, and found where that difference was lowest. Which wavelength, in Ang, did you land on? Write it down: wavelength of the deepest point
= 5699.0 Ang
